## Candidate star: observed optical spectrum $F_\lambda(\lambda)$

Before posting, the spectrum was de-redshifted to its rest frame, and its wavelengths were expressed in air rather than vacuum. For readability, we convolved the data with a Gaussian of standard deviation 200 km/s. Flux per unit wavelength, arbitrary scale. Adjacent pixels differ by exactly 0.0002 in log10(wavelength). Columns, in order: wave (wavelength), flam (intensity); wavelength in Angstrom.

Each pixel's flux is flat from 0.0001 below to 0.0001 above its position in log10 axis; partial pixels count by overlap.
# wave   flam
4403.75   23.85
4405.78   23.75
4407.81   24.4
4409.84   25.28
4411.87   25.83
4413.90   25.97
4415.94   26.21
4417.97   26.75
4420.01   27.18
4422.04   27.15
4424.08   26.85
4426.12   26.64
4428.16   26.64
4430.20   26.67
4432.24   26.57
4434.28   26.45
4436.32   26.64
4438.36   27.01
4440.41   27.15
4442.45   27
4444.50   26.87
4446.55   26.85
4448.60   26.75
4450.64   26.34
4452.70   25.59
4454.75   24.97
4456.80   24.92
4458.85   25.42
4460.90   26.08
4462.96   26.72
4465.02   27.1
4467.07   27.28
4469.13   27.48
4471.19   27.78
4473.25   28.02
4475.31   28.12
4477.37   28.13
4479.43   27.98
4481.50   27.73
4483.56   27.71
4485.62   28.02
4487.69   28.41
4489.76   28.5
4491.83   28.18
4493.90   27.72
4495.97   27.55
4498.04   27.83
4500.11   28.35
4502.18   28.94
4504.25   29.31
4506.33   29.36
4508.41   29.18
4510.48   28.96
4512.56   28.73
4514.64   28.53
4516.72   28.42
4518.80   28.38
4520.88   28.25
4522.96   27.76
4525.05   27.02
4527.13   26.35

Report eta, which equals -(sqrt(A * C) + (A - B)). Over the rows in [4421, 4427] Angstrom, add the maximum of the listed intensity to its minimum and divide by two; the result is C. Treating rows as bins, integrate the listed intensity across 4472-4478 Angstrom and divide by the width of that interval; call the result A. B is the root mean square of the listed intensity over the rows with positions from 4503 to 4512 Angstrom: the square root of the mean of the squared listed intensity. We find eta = -26.4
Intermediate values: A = 28.1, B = 29.2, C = 26.9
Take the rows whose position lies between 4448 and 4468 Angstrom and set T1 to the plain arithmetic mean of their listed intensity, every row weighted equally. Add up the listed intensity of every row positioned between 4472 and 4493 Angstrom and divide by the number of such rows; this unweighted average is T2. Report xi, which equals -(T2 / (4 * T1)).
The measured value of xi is -0.269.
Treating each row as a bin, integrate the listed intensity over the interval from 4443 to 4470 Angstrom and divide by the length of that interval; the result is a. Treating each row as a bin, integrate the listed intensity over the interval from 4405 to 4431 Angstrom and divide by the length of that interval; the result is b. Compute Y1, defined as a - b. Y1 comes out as 0.2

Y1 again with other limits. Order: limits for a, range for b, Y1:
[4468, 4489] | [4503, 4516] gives -1.1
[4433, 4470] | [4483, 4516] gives -2.0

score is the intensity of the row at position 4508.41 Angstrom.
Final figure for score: 29.18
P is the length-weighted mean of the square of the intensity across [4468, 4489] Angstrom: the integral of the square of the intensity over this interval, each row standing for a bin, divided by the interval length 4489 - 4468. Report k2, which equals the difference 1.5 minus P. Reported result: -779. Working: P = 781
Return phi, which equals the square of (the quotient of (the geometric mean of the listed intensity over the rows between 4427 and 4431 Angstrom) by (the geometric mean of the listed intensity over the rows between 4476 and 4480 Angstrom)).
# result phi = 0.90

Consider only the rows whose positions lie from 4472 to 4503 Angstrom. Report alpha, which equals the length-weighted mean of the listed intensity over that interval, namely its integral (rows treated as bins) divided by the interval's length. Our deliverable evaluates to 28.1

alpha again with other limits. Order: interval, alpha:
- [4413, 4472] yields 26.6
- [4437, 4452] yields 26.8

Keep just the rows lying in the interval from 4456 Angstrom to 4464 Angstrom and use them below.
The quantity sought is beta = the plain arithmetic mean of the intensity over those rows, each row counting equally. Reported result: 25.8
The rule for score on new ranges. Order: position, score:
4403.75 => 23.85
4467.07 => 27.28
